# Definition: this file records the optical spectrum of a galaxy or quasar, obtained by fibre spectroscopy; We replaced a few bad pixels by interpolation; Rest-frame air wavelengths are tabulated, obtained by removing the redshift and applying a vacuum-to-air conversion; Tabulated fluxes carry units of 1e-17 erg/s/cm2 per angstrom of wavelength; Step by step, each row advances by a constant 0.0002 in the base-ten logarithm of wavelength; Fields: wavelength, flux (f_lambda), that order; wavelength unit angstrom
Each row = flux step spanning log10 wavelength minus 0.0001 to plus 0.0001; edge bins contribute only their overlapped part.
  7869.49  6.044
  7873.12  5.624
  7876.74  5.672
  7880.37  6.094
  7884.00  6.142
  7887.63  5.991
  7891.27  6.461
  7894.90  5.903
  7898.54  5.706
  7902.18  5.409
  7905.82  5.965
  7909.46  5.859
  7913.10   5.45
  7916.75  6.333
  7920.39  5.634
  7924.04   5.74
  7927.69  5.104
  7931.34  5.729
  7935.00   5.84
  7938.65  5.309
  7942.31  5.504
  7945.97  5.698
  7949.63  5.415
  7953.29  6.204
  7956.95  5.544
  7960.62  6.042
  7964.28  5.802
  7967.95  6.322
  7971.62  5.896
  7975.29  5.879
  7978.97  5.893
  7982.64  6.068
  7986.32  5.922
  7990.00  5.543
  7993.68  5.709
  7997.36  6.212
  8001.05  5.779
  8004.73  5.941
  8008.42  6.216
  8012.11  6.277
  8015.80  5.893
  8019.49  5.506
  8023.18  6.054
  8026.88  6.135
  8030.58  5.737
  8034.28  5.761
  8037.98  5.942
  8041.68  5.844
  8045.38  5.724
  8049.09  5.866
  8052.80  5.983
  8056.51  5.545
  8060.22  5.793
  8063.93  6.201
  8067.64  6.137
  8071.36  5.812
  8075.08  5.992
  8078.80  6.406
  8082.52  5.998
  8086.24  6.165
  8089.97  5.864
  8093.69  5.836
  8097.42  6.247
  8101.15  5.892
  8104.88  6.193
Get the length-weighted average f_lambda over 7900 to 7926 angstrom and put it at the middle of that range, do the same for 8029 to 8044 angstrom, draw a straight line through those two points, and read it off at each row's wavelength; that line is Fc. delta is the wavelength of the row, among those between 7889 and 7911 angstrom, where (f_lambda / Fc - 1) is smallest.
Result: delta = 7902.18 angstrom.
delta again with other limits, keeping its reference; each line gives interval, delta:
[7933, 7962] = 7938.65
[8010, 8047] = 8019.49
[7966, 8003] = 7990.00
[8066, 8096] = 8071.36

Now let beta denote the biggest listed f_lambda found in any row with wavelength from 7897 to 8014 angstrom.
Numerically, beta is 6.333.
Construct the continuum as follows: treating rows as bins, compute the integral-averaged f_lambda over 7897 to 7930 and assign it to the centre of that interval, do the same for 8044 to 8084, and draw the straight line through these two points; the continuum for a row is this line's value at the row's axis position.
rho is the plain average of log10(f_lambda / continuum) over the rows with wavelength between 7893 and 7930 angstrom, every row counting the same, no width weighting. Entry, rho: 0.0011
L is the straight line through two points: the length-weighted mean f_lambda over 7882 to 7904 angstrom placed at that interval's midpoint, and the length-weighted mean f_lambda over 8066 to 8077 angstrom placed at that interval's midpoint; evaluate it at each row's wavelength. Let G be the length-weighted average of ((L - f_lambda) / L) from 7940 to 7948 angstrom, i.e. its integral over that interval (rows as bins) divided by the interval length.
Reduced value 0.062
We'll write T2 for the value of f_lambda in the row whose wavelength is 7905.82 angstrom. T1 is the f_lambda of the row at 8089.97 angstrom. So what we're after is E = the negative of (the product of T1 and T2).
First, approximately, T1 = 5.864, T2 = 5.965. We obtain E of -35.0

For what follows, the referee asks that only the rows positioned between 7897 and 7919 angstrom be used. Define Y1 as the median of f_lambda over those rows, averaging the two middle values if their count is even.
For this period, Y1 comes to 5.78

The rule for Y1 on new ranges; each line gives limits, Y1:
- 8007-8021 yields 6.05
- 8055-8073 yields 5.81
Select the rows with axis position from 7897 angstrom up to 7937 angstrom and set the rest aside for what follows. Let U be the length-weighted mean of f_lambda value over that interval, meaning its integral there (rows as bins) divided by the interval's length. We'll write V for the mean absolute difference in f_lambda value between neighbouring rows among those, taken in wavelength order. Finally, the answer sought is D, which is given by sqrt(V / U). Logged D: 0.279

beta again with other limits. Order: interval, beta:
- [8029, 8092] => 6.406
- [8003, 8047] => 6.277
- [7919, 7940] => 5.84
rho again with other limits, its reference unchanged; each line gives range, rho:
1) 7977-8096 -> 0.0016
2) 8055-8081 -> 0.0014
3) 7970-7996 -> 0.0024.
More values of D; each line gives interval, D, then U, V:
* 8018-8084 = 0.204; 5.91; 0.25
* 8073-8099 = 0.218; 6.07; 0.29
